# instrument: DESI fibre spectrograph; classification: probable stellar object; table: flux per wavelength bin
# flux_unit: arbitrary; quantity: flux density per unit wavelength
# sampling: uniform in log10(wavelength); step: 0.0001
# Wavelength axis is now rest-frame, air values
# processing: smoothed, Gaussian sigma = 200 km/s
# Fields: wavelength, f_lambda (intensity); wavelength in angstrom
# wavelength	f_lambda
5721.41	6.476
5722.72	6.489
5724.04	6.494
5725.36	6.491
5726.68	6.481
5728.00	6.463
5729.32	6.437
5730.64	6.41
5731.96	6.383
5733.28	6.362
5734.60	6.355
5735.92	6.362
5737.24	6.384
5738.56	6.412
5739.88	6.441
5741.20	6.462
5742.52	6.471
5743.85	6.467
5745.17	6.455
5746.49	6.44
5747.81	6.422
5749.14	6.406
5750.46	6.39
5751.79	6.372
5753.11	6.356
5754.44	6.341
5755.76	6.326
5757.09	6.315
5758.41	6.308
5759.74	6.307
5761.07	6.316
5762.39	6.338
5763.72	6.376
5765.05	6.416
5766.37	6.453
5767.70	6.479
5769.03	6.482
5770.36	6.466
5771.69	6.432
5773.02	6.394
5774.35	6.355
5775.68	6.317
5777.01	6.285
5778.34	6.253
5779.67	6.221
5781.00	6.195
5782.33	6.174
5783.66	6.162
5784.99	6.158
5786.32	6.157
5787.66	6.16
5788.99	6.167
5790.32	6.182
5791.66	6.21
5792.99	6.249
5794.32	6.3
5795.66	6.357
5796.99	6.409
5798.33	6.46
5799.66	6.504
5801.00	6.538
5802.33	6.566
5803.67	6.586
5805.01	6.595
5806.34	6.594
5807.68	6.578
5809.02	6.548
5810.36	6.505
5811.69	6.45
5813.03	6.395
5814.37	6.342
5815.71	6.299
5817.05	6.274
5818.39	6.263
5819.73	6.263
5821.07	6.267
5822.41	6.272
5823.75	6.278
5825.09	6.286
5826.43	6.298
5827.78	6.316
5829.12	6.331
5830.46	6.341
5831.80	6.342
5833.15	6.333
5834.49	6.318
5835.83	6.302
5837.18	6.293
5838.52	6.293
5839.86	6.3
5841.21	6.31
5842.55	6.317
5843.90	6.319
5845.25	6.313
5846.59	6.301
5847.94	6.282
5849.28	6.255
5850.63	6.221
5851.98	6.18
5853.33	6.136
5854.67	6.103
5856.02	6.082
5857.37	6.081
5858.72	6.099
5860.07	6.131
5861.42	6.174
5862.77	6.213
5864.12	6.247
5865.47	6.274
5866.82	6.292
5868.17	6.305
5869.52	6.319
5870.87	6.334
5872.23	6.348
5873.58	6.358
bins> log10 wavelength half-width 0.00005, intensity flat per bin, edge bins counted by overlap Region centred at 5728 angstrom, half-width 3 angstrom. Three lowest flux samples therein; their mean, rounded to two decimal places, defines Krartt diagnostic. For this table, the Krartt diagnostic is 6.44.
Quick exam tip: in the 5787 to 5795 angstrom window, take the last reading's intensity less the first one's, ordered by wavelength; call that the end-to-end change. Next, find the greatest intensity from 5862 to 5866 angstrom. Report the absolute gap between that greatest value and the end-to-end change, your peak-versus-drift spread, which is 6.1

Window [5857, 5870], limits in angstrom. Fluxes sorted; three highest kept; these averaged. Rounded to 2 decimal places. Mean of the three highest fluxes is 6.31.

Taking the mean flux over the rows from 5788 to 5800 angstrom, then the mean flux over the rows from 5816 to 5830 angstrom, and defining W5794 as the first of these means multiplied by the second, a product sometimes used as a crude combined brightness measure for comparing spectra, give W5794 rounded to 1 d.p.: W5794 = 39.7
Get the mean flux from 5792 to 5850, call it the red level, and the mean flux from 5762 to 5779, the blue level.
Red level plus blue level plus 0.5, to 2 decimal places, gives 13.25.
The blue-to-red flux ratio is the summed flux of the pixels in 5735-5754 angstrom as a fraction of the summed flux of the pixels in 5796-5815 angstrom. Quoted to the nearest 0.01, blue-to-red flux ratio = 0.99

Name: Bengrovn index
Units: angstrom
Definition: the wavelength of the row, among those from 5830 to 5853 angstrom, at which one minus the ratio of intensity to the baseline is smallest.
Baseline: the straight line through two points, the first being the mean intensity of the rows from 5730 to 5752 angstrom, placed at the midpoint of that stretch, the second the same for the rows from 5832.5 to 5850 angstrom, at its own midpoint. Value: 5831.80 angstrom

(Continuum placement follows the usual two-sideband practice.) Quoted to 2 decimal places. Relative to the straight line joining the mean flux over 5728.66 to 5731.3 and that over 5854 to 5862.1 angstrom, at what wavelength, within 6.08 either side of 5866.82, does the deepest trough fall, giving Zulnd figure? 5861.42 angstrom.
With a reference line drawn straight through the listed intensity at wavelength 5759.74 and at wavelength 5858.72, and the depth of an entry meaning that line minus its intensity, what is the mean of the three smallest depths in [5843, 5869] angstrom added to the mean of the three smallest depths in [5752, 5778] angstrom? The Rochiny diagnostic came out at -0.40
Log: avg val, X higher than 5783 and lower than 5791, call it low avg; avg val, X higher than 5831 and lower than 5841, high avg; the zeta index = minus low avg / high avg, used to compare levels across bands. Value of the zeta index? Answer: -0.98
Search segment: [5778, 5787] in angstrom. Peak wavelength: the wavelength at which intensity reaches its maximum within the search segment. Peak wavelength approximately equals 5778.34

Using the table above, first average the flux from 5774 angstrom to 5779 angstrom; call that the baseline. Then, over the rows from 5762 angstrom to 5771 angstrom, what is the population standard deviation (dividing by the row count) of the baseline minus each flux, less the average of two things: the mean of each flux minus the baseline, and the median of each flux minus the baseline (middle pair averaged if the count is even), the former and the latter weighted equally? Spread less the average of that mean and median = -0.09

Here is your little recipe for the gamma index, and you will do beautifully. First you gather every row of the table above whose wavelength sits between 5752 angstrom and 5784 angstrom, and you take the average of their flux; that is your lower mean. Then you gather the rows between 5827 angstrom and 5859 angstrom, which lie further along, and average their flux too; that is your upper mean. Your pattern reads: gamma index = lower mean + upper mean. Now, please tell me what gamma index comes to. 12.6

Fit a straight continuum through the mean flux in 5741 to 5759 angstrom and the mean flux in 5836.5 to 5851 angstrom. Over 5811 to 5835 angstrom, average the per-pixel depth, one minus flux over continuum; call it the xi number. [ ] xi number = 0.000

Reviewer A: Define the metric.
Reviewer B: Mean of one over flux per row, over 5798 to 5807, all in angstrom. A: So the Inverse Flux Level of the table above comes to 0.153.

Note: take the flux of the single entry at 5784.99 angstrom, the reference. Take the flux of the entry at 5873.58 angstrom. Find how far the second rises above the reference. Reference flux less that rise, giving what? 5.96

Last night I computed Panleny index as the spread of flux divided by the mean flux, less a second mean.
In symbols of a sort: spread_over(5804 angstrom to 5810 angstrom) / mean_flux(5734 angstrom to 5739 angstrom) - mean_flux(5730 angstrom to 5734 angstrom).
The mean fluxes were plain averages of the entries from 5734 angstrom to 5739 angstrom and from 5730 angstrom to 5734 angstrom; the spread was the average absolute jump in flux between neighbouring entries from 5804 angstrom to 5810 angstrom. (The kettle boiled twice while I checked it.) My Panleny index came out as -6.38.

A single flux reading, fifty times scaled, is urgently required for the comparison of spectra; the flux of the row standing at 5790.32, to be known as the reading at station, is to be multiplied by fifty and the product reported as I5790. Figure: 309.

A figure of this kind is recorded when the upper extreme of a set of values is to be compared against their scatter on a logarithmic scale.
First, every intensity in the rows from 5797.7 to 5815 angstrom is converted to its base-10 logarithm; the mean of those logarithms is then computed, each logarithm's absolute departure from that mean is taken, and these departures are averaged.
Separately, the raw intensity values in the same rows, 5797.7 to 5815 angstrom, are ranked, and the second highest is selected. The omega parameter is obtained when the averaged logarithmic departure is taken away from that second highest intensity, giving 6.59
